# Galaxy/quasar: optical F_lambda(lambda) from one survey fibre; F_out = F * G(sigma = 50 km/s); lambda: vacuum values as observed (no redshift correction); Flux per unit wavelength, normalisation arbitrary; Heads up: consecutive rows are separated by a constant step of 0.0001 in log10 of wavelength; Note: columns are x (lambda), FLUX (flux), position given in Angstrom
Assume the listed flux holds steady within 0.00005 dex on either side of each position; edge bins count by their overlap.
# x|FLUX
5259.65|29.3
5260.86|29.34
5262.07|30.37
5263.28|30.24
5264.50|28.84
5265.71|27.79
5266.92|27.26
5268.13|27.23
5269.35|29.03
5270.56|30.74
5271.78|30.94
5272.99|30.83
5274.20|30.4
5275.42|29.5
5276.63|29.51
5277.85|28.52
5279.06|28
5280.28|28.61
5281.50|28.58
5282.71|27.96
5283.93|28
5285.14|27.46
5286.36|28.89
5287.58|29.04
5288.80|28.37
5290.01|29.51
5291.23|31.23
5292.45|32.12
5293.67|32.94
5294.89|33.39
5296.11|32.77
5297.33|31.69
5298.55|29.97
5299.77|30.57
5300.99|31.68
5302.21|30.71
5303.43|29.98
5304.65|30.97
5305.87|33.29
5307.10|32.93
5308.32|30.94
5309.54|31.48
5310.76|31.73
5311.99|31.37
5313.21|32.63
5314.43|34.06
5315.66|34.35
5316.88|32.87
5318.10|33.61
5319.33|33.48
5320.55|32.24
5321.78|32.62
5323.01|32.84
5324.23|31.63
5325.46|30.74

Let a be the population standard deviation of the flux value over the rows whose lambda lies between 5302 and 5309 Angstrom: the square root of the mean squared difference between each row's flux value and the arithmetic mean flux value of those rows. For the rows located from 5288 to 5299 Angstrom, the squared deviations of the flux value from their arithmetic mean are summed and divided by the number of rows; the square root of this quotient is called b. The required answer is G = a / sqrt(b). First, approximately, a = 1.2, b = 1.6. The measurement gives 1.0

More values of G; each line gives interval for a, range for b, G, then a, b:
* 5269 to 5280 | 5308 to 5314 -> 1.3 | 1.0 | 0.6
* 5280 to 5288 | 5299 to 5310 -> 0.5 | 0.5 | 1.0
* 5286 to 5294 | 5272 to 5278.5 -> 1.8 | 1.7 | 0.8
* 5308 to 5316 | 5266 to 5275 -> 1.0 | 1.3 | 1.5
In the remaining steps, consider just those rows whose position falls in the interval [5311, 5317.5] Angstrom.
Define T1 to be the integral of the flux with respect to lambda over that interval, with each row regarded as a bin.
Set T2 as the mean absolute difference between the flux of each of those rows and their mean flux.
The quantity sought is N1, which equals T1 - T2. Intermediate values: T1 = 214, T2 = 0.9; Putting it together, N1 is 214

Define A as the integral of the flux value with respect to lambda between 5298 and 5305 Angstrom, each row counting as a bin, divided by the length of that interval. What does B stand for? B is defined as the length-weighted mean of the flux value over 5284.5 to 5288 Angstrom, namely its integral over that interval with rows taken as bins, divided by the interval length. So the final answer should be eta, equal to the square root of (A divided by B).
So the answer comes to 1.04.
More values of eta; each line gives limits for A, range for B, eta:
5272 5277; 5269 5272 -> 1.00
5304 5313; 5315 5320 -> 0.97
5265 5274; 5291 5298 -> 0.95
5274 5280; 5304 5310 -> 0.95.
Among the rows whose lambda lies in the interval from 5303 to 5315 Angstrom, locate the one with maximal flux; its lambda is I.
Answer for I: 5314.43 Angstrom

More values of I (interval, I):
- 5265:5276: 5271.78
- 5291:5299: 5294.89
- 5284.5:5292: 5291.23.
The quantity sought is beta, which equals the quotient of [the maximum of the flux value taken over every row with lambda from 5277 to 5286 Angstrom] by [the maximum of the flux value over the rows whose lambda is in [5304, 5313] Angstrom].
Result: 0.86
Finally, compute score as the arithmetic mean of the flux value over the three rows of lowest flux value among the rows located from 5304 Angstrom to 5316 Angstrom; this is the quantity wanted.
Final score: 31.1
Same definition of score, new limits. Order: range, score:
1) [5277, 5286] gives 27.8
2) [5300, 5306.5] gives 30.6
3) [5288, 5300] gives 29.3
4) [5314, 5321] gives 32.9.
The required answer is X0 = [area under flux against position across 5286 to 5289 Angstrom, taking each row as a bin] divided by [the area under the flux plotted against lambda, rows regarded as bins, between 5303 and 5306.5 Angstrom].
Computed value 0.78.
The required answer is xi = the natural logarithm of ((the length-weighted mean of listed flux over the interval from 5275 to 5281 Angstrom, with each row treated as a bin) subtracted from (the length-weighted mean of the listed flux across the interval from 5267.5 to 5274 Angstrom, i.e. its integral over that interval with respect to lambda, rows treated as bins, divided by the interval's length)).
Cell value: 0.00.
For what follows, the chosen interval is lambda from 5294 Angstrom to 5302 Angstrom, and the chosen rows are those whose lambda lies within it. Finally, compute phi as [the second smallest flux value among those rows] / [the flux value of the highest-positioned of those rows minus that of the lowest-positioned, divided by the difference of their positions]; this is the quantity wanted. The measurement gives -109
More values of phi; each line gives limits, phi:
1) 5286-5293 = 54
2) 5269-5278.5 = -484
